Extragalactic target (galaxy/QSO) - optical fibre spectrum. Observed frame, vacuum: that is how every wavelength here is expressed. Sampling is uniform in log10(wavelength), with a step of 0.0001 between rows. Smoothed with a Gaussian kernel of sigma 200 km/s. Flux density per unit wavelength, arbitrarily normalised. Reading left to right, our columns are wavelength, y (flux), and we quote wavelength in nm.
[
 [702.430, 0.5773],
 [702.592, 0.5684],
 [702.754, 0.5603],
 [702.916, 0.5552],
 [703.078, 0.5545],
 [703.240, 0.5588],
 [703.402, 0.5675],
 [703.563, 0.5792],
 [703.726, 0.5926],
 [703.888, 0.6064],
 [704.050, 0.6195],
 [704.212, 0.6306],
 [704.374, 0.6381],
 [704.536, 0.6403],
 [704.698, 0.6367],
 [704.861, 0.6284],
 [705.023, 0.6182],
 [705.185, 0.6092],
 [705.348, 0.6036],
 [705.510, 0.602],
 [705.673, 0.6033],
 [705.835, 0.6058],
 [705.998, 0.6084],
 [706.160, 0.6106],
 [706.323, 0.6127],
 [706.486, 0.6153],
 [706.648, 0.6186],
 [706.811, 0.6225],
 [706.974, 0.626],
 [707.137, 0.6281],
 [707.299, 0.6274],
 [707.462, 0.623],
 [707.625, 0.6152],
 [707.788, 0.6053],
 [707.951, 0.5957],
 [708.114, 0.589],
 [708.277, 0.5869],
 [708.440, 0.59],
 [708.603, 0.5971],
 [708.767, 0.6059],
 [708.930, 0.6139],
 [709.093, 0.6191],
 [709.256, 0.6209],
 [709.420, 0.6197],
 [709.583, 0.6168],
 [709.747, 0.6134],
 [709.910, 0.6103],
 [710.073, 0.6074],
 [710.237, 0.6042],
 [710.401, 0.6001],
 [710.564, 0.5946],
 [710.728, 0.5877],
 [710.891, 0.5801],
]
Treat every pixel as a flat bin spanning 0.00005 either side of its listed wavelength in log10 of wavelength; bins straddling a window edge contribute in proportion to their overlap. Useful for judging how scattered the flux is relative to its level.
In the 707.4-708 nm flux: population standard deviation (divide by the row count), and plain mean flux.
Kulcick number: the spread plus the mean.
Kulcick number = 0.620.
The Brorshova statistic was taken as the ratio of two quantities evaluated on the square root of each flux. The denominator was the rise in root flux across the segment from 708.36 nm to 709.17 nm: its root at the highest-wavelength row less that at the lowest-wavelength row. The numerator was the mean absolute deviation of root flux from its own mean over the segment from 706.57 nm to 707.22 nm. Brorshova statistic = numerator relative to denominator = 0.11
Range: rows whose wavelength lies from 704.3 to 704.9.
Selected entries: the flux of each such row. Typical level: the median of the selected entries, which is 0.637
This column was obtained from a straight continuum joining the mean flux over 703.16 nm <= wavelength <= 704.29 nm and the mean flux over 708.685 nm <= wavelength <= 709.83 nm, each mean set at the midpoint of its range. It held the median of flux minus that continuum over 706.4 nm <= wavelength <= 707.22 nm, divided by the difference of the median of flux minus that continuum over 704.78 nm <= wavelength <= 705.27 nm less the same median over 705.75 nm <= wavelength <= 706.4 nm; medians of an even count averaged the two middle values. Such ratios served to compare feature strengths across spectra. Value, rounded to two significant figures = 1.3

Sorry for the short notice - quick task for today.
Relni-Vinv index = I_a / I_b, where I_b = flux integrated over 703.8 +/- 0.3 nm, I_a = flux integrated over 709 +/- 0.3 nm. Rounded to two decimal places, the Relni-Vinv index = 1.03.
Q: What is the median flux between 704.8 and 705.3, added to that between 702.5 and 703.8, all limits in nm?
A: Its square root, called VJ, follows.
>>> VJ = 1.09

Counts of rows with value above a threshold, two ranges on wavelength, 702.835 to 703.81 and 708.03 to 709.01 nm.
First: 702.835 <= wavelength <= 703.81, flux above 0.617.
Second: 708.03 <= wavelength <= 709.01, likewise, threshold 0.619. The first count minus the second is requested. 0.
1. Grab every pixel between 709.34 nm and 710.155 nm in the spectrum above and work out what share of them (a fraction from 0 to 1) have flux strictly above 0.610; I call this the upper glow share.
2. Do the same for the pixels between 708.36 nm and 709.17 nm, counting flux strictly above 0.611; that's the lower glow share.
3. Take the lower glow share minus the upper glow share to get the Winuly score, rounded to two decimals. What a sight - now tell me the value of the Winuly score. -0.40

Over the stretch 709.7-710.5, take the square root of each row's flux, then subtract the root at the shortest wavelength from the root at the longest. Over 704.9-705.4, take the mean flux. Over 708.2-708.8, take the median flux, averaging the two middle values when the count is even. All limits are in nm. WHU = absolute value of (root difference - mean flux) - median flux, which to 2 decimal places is 0.03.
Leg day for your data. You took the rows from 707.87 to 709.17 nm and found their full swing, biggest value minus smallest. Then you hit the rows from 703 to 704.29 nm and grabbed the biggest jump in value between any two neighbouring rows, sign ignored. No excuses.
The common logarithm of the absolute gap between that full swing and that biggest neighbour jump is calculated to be -1.74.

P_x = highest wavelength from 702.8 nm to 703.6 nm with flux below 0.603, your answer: 703.563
